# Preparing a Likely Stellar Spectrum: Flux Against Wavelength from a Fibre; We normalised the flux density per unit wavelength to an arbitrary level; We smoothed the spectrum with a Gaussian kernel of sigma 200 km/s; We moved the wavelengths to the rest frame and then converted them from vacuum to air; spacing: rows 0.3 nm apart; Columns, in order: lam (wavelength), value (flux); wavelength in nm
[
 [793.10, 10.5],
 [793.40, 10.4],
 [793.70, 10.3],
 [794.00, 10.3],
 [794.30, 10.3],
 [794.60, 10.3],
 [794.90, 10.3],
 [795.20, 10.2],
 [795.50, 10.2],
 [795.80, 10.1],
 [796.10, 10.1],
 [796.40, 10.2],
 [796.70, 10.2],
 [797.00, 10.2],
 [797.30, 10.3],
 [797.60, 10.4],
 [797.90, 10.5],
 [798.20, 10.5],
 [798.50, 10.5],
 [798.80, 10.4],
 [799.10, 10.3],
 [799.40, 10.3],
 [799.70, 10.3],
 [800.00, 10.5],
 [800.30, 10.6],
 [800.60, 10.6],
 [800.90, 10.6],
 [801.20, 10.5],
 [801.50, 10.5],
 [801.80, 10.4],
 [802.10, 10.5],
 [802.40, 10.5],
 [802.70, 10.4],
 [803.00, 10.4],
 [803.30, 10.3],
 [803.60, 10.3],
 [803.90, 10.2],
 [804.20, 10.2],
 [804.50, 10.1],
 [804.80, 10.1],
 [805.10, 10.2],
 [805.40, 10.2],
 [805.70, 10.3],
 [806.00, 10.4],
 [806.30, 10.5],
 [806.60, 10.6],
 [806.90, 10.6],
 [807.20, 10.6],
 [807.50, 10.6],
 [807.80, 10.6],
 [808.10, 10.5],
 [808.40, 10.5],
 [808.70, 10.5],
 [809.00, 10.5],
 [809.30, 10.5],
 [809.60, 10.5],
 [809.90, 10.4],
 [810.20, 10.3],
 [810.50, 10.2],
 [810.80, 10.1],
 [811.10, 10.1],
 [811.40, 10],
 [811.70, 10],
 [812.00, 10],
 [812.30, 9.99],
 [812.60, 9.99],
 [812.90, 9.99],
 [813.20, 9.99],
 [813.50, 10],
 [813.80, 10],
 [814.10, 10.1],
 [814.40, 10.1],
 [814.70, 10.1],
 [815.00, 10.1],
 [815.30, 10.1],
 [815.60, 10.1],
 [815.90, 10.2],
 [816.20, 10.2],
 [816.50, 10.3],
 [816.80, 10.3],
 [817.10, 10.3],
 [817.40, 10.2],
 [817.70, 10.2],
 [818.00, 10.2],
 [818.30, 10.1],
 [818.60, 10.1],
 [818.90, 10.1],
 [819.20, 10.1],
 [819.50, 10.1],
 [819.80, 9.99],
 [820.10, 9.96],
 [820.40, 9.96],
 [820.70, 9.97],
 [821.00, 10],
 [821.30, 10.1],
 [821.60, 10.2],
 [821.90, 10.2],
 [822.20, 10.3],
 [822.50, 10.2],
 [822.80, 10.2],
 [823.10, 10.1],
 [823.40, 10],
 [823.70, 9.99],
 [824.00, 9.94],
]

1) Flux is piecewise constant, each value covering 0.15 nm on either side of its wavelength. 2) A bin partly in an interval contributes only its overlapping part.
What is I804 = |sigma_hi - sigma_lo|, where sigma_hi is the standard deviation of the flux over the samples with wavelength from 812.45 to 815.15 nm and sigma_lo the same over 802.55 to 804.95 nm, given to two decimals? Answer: 0.06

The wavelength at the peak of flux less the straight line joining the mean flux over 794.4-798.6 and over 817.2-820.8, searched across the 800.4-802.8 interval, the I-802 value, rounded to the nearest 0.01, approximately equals 800.90 nm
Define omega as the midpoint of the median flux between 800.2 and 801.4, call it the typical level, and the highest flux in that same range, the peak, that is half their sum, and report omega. 10.6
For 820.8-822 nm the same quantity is 10.2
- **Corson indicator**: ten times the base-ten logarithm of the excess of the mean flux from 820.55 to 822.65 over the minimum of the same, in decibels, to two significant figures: -7.7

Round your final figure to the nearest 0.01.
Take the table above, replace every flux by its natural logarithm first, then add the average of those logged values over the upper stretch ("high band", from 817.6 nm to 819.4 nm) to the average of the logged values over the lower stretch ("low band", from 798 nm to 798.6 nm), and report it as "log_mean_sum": 4.67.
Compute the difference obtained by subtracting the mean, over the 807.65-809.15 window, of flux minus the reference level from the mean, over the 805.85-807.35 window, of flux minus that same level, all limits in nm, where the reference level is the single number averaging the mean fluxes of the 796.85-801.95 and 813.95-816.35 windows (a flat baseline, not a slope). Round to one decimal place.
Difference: 0.0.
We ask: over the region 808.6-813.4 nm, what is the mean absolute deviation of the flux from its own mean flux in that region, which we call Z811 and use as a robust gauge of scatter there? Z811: 0.20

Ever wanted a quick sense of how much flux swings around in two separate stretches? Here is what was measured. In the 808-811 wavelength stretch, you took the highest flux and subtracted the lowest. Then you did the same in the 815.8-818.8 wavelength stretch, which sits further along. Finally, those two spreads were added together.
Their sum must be 0.60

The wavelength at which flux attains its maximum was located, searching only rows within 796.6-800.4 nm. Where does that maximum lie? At 800.30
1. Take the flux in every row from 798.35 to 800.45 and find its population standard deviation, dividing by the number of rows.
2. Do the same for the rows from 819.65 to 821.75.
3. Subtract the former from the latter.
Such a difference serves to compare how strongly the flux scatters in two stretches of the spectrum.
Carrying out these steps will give -0.03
